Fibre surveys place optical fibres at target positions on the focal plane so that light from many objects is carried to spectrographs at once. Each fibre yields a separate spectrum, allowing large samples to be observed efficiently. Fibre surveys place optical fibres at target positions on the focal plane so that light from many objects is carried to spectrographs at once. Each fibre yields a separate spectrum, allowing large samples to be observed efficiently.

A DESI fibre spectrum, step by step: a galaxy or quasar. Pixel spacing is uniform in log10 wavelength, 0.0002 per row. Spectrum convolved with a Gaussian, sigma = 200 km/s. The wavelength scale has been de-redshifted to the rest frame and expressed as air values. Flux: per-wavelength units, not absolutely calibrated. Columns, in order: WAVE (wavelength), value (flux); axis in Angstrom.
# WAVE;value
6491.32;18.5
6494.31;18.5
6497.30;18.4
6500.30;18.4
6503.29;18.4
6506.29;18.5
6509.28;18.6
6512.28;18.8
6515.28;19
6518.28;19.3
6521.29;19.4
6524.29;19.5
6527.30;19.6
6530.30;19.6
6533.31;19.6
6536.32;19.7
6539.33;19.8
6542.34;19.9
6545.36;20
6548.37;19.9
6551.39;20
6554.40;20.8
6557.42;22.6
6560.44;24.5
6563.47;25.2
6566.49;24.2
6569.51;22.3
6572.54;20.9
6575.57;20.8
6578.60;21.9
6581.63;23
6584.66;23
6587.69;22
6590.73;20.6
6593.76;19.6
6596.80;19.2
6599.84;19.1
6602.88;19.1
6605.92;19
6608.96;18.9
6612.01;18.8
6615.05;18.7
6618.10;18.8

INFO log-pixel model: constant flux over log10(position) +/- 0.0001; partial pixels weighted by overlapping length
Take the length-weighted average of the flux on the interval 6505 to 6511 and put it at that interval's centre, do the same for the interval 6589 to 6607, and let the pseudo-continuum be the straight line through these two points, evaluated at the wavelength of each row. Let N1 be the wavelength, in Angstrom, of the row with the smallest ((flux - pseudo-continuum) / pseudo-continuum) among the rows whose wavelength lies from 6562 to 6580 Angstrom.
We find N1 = 6575.57 Angstrom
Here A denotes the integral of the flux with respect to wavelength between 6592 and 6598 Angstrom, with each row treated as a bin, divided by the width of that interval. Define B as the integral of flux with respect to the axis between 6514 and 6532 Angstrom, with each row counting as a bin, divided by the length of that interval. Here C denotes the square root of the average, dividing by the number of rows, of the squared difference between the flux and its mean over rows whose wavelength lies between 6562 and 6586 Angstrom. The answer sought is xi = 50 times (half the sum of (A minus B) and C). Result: 37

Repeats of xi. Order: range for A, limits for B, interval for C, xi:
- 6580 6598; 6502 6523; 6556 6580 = 99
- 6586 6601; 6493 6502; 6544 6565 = 95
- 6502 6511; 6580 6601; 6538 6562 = -21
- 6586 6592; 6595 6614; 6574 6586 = 82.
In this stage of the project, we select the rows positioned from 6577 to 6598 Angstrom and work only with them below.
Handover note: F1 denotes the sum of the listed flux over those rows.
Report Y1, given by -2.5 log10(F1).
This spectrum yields -5.44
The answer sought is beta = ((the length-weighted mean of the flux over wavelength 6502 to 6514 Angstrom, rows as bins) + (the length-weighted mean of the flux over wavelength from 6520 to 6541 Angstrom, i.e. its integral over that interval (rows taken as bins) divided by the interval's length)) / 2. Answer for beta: 19.1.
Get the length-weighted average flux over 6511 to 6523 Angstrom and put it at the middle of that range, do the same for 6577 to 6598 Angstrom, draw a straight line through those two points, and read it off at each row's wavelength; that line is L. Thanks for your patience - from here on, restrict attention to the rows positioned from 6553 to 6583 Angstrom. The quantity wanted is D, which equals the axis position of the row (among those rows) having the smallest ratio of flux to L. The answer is 6575.57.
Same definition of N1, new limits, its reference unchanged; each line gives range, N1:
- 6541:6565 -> 6548.37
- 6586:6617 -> 6615.05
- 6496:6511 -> 6503.29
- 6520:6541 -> 6521.29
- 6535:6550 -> 6536.32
